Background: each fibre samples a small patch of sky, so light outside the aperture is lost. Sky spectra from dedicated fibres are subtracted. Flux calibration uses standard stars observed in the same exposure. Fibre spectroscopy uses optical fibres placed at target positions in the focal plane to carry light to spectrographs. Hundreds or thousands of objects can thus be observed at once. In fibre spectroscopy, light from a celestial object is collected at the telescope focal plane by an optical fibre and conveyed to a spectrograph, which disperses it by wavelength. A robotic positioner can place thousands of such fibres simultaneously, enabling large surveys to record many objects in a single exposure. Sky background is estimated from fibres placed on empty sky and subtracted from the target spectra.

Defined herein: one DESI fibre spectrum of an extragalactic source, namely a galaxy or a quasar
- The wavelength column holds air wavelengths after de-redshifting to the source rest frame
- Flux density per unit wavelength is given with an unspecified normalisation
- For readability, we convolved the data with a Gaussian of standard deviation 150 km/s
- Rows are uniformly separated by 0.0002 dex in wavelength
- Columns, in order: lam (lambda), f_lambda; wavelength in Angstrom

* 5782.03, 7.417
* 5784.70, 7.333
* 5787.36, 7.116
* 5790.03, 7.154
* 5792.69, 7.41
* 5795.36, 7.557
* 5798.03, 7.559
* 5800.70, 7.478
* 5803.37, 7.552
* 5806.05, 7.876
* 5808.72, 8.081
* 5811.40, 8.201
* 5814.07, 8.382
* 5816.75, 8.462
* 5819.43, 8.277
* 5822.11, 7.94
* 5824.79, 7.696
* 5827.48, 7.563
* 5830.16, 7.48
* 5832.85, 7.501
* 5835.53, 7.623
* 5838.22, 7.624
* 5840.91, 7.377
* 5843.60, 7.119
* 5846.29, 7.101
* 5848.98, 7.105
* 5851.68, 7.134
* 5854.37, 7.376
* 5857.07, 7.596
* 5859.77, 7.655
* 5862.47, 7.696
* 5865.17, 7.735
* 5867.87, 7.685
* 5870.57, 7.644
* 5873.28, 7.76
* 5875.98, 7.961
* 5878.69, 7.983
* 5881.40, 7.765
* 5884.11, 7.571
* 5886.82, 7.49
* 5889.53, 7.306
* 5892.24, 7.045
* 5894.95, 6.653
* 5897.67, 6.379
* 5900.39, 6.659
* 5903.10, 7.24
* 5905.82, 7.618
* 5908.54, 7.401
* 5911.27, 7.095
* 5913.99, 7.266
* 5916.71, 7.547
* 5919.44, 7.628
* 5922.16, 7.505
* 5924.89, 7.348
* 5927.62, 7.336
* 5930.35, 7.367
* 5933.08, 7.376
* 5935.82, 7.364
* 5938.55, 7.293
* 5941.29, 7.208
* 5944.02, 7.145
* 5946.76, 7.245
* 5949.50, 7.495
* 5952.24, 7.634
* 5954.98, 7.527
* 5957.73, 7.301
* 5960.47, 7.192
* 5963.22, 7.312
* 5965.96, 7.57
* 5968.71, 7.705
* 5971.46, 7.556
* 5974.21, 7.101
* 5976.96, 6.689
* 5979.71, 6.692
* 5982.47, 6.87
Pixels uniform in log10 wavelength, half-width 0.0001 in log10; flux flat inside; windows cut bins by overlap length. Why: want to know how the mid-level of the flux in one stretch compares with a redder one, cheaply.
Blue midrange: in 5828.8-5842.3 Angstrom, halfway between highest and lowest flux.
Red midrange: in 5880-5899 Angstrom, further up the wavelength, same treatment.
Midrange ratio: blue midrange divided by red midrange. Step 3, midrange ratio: 1.06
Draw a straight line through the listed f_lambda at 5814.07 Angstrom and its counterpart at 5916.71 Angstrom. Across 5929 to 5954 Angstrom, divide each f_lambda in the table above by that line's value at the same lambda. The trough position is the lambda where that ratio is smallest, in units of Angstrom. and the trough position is 5944.02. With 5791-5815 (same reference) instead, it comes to 5792.69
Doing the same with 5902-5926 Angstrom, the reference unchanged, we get 5911.27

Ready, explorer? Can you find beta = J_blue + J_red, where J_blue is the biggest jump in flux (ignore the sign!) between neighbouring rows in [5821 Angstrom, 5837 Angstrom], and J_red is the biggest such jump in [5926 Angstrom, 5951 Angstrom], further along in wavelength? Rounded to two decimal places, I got 0.49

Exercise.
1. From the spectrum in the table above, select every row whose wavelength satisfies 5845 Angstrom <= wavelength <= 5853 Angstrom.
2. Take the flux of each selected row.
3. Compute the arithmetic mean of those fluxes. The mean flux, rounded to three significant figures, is 7.11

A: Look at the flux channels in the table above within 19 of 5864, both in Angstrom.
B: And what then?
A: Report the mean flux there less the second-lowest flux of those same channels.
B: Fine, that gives 0.48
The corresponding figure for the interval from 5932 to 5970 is 0.19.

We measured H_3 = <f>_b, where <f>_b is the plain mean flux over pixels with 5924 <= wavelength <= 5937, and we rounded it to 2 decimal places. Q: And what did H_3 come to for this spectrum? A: 7.36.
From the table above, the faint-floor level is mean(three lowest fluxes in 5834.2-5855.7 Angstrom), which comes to 7.11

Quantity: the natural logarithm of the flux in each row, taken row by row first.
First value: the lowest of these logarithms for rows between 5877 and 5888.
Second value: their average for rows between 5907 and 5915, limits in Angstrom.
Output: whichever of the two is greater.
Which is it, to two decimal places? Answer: 2.01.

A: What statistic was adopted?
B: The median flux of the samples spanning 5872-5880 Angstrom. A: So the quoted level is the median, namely 8.0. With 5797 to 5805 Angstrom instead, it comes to 7.6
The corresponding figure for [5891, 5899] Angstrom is 6.7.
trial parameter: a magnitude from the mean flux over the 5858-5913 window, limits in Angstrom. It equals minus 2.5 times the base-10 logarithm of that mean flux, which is -2.18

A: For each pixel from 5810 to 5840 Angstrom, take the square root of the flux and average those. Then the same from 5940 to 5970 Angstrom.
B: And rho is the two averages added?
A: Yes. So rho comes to 5.53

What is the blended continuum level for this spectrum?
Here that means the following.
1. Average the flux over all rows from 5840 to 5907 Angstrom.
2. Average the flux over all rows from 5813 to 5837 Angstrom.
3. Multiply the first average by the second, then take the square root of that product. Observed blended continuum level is 7.63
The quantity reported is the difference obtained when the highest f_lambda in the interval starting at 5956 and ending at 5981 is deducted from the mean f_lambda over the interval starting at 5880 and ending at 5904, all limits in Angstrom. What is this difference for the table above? -0.58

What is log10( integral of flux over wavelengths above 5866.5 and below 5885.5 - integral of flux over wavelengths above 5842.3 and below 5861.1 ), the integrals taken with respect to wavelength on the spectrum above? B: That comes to 1.0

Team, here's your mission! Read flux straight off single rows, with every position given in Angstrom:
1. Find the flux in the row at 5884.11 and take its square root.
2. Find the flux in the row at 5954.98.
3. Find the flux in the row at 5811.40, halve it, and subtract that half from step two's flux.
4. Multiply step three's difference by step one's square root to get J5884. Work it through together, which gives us 9.4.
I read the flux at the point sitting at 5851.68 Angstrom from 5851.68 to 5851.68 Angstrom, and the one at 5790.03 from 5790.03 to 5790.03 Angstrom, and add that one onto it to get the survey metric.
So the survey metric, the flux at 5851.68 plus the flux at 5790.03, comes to 14.3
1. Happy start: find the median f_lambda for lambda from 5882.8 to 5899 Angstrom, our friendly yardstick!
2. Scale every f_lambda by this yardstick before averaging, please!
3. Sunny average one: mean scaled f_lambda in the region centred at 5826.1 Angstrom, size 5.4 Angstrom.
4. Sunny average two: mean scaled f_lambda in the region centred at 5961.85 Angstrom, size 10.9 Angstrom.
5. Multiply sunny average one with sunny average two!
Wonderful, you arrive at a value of 1.09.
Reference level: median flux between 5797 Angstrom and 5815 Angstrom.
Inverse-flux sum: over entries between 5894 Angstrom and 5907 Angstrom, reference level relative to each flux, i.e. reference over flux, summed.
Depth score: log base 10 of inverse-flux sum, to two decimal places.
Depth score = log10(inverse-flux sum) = 0.76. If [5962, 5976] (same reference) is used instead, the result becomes 0.72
